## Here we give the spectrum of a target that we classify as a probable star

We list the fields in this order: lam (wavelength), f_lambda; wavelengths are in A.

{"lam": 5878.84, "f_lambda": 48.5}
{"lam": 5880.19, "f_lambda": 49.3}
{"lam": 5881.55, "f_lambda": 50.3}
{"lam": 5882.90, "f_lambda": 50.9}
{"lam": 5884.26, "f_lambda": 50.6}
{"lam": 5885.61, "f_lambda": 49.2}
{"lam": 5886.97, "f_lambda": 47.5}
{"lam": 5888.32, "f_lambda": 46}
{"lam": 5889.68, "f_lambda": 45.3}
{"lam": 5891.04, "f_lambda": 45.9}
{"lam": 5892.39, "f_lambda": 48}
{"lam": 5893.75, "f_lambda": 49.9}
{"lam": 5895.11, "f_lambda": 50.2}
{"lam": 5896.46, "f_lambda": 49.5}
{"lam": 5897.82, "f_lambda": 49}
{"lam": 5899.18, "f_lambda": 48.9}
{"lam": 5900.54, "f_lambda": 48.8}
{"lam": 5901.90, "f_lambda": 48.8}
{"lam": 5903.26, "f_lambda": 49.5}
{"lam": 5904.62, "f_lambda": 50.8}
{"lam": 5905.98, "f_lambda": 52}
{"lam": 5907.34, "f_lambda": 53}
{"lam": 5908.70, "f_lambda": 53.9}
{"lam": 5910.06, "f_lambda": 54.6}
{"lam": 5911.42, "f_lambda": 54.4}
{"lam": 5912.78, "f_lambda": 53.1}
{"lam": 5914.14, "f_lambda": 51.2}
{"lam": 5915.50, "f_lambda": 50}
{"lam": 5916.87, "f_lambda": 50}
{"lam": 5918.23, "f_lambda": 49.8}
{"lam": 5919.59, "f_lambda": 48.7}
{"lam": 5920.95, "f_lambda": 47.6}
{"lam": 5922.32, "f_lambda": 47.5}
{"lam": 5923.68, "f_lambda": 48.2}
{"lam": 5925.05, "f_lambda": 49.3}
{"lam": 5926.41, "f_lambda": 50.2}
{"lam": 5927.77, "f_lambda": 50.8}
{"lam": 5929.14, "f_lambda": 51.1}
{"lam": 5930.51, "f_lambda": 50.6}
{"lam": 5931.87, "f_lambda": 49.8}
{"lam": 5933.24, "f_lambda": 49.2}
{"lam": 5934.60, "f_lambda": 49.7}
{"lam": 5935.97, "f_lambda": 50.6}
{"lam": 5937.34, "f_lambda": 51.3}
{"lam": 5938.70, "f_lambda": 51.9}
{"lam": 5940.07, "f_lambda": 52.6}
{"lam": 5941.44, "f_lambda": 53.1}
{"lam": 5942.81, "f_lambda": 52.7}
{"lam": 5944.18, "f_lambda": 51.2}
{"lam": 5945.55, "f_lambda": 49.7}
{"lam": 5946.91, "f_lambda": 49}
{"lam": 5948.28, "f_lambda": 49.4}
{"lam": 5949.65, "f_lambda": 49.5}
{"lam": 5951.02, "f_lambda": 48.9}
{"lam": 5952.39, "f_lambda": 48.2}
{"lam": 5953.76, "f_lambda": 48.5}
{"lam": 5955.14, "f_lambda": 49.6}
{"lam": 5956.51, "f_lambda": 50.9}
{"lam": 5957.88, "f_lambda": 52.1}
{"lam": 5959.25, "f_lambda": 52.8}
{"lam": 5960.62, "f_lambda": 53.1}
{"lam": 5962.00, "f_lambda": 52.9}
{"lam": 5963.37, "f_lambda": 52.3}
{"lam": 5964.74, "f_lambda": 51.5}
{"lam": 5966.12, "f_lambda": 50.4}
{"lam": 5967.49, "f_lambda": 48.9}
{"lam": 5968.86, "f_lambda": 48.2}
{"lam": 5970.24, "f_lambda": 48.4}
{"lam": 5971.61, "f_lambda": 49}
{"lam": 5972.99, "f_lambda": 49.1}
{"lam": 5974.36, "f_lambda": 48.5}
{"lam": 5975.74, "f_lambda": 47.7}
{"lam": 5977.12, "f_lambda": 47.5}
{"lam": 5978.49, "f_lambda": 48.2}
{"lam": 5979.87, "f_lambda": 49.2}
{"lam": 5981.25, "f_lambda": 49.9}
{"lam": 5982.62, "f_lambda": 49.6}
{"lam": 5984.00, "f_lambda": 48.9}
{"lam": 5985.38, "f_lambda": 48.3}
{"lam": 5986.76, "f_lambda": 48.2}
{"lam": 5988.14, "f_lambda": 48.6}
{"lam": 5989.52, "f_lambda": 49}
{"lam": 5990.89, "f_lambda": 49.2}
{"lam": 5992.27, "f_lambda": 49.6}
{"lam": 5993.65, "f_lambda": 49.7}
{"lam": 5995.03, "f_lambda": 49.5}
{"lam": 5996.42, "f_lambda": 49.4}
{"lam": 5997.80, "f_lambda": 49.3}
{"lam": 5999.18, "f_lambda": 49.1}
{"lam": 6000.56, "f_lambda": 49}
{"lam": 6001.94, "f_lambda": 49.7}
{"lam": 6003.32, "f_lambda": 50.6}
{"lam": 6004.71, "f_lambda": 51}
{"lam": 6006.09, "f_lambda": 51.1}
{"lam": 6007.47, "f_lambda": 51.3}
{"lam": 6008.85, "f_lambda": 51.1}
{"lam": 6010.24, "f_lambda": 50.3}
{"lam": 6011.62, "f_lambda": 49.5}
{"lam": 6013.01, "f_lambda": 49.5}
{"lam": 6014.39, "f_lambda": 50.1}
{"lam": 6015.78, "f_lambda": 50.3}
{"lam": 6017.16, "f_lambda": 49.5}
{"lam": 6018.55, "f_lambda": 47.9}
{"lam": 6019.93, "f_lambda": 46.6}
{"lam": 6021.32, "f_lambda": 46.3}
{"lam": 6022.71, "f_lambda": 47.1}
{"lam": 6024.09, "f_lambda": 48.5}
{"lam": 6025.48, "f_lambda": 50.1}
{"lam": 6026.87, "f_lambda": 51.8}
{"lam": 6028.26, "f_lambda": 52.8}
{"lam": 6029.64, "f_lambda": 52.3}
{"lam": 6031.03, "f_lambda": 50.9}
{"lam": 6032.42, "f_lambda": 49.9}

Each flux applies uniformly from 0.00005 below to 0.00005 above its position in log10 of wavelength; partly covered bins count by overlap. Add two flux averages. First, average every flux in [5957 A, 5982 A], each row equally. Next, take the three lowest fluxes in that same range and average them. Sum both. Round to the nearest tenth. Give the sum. 97.8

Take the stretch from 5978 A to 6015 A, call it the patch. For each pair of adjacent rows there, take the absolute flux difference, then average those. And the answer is 0.40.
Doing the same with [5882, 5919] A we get 0.87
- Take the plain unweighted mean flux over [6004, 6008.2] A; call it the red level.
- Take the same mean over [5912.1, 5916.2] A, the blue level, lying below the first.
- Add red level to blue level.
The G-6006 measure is 103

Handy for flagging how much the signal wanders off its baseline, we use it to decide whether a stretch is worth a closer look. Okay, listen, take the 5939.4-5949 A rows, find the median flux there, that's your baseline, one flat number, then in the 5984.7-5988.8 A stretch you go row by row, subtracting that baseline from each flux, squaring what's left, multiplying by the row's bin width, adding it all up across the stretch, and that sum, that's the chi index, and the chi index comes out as 33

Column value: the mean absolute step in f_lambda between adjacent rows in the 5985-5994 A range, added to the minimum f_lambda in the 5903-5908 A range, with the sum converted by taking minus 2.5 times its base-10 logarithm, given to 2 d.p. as -4.24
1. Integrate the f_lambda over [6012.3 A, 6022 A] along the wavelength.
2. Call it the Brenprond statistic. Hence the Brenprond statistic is 471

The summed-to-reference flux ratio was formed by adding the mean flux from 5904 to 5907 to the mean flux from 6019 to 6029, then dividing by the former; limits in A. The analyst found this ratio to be 1.95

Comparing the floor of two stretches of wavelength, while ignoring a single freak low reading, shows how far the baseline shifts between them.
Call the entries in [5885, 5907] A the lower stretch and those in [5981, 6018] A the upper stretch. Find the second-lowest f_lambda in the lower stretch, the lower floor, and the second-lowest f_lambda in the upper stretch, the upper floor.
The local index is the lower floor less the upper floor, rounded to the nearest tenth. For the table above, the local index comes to -2.4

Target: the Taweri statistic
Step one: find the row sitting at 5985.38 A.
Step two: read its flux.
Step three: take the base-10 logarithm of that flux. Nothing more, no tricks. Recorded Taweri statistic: 1.68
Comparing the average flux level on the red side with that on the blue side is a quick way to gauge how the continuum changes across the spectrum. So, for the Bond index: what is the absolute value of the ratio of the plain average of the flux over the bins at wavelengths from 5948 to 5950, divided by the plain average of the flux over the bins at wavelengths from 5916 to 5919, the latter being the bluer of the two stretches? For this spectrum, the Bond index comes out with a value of 0.99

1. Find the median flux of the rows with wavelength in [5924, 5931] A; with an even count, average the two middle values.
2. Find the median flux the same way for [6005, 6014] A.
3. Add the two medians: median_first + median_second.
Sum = 101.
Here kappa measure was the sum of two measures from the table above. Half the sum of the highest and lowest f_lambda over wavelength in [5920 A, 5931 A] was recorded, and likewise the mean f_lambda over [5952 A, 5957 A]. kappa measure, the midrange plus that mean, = 99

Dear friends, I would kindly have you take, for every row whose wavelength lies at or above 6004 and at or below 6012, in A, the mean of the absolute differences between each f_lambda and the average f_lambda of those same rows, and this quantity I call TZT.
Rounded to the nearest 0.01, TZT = 0.54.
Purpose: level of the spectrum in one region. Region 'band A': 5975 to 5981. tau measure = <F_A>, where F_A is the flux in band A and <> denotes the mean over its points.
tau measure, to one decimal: 48.2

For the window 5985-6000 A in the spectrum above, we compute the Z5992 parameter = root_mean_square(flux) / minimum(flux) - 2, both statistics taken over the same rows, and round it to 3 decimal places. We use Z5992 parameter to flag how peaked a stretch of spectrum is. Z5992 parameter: -0.982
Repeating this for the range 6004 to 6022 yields -0.929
